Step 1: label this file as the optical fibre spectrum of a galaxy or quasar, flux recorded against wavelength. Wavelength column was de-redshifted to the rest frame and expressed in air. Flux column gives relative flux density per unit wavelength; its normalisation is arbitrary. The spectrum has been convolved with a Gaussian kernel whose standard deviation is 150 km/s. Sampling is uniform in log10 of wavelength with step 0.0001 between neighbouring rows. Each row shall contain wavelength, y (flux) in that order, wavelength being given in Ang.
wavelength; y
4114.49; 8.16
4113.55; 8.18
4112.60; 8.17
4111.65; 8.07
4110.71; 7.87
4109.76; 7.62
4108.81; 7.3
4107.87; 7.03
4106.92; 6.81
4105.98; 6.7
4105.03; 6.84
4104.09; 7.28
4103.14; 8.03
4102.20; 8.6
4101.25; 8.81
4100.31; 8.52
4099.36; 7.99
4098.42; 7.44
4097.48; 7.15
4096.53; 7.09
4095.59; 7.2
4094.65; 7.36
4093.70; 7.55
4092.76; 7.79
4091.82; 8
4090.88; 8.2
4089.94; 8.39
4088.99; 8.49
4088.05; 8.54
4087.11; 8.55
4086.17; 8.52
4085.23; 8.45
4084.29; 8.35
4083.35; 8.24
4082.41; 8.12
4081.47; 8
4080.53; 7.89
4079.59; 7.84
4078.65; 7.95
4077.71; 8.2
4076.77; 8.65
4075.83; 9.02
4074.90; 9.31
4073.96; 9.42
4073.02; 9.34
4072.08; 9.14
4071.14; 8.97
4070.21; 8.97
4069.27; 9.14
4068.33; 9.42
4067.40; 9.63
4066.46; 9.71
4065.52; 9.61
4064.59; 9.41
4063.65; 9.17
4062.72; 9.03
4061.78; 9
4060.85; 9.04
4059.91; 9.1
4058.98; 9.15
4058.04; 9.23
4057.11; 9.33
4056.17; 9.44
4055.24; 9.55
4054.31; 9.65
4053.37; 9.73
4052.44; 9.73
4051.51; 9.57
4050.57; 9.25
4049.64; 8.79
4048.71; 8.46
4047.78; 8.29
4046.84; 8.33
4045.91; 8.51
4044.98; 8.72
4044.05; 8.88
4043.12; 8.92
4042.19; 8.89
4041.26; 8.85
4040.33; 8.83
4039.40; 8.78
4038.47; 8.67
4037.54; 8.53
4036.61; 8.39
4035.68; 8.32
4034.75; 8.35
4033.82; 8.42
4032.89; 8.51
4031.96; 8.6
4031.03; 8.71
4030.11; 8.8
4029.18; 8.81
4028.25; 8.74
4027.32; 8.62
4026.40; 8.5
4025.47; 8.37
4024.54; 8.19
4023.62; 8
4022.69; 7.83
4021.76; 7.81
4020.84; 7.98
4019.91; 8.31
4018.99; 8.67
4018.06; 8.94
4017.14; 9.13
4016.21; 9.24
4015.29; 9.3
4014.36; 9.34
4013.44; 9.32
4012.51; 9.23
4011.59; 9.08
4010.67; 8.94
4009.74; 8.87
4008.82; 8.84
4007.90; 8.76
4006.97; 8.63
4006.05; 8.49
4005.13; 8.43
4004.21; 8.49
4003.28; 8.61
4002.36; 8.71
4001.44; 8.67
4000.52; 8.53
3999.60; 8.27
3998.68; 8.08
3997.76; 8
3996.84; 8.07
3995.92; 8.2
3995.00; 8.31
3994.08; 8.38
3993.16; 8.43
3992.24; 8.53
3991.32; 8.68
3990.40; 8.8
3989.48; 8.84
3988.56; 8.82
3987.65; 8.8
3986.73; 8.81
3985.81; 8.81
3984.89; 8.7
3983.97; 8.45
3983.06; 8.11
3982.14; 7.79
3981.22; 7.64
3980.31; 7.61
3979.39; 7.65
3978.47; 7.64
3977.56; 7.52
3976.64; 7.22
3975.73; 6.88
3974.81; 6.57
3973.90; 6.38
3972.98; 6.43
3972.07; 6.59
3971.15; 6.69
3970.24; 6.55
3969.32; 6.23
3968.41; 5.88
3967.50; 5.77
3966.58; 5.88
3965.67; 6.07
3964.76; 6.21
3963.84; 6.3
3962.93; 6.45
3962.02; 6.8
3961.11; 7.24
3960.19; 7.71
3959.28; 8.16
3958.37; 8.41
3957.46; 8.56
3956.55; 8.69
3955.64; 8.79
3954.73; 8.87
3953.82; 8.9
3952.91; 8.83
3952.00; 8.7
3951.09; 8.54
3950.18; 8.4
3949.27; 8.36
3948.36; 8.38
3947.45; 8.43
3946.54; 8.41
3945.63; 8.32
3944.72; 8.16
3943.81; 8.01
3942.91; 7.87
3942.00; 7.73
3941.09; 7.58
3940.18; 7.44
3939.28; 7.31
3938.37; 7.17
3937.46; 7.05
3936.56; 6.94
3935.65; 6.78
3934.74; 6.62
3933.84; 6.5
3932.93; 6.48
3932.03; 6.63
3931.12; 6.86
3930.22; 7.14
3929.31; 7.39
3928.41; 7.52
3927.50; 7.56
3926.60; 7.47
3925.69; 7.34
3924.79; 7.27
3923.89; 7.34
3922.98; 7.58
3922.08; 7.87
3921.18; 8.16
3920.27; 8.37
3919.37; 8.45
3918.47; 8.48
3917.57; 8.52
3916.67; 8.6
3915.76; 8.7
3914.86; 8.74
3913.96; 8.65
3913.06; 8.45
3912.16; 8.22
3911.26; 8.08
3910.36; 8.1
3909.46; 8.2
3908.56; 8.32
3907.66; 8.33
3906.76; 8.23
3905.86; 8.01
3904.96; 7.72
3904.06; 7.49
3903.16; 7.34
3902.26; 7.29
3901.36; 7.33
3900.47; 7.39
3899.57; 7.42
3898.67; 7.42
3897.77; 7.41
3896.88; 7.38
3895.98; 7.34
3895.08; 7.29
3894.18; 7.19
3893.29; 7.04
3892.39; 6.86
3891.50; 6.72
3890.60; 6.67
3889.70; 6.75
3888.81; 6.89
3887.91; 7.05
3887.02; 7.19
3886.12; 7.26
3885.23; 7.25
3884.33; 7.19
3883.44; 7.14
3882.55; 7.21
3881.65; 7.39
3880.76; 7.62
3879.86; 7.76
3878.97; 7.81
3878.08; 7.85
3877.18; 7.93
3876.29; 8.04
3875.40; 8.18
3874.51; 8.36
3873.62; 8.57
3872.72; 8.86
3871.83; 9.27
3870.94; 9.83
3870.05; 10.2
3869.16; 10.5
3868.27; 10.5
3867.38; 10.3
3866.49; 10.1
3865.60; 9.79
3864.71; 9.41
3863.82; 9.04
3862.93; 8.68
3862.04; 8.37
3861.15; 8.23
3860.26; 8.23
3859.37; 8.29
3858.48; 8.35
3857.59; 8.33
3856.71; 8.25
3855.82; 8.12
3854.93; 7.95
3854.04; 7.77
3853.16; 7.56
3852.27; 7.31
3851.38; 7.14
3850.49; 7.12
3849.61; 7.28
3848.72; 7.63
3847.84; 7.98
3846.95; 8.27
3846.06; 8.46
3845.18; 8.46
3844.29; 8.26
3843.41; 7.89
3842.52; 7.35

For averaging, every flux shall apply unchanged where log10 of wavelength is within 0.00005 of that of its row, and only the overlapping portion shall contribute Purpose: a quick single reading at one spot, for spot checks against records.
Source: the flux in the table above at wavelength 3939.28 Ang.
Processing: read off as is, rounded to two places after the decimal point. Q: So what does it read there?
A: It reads 7.31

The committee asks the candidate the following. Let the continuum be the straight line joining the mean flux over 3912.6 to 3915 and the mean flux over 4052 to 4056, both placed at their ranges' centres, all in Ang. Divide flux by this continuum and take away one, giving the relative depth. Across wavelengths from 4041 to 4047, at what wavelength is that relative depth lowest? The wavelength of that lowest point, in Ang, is 4046.84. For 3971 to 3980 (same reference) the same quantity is 3973.90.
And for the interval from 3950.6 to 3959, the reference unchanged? 3958.37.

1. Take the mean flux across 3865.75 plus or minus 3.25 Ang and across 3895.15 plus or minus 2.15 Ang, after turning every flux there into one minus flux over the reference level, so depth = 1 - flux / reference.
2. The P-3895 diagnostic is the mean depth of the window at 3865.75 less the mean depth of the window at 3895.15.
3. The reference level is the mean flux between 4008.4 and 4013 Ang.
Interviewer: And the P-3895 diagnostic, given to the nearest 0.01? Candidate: -0.27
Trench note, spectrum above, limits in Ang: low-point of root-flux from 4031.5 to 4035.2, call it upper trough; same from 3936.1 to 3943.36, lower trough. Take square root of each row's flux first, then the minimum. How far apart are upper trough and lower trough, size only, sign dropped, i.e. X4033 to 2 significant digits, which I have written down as 0.26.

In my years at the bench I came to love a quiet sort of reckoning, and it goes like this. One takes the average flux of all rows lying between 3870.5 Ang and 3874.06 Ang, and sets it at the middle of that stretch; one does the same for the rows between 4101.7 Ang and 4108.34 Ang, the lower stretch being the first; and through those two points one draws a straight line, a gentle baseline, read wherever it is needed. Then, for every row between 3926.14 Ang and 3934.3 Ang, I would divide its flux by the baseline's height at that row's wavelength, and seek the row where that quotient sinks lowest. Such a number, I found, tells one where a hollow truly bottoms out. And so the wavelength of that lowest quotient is 3932.93 Ang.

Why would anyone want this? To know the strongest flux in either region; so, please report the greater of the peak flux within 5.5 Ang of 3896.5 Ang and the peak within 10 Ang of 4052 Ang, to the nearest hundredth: 9.73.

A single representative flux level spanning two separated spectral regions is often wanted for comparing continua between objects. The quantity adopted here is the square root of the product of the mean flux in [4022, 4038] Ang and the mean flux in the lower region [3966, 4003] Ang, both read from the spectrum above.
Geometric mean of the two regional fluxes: 8.1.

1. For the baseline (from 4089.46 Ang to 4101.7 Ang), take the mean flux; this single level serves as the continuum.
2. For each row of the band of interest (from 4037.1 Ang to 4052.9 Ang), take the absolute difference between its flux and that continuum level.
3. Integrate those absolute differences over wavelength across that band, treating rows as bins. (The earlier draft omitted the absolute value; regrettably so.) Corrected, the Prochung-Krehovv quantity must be 16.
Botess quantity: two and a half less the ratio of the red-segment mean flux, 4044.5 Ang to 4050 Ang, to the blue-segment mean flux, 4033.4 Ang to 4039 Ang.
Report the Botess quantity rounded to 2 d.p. 1.49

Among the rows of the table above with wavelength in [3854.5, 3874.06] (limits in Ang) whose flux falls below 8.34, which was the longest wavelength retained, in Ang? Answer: 3861.15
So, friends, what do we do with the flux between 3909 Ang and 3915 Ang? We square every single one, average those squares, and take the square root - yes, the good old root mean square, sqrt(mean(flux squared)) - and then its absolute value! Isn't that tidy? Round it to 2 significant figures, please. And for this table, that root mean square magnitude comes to 8.4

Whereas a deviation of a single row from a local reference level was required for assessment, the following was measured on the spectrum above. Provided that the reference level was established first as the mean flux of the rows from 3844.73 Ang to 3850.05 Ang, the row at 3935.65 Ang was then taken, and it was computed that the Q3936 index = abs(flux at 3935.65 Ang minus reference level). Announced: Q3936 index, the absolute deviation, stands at 1.2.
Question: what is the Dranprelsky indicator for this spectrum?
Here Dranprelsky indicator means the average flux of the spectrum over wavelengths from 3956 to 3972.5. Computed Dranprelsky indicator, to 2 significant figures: 6.9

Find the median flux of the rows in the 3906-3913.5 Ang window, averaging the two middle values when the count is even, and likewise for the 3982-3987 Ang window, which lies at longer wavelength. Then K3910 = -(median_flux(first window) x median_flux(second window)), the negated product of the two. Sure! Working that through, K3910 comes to -71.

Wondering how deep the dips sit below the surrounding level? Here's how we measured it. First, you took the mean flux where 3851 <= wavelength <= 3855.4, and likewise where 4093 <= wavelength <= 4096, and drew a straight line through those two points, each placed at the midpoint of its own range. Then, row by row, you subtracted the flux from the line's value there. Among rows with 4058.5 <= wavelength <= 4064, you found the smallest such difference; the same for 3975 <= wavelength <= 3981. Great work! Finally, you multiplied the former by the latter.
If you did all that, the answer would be 0.3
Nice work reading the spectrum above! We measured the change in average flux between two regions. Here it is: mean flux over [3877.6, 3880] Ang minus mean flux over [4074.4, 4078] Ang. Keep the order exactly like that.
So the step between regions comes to -1.0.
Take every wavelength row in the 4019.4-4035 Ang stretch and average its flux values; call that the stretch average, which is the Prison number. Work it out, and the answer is 8.4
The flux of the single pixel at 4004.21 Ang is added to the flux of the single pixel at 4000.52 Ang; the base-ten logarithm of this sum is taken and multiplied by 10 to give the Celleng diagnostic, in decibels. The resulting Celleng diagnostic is 12.3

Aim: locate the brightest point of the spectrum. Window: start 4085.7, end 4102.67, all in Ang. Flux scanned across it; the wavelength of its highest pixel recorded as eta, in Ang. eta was 4101.25 Ang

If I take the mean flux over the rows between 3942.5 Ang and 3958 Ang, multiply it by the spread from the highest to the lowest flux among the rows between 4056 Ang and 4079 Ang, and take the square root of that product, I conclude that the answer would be 3.9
